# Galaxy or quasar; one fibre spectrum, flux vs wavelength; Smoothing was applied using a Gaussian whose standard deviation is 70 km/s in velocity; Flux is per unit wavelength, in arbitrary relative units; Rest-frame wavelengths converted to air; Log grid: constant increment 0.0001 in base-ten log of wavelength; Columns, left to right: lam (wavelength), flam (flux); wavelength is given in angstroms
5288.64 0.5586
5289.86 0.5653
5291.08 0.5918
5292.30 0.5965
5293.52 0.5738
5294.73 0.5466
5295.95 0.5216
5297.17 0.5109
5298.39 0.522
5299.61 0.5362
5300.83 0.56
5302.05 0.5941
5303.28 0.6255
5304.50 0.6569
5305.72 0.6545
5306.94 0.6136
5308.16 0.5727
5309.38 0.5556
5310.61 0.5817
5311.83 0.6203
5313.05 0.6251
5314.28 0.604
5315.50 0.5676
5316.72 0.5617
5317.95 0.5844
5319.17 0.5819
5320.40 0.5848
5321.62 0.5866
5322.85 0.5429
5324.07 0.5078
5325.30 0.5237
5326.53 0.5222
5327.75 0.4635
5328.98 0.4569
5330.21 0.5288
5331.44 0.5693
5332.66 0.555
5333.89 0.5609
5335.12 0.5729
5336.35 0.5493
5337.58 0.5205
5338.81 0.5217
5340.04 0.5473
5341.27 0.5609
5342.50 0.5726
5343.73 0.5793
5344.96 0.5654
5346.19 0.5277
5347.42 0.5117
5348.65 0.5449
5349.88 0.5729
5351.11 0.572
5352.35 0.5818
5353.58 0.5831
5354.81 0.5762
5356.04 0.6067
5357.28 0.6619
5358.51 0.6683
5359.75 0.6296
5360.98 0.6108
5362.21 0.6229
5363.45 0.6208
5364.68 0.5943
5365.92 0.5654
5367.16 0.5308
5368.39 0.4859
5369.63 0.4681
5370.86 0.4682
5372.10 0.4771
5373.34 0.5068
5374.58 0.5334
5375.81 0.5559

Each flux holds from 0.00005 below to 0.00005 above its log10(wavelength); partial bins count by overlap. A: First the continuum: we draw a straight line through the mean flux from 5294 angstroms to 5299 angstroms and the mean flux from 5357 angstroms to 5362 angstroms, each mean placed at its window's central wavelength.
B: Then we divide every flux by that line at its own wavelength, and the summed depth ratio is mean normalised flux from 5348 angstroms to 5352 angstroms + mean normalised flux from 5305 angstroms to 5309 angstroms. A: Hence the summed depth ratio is 2.03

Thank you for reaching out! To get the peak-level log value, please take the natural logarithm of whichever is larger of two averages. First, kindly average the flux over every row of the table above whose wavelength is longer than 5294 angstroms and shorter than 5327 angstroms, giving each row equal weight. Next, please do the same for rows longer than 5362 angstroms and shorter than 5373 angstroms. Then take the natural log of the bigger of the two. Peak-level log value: -0.557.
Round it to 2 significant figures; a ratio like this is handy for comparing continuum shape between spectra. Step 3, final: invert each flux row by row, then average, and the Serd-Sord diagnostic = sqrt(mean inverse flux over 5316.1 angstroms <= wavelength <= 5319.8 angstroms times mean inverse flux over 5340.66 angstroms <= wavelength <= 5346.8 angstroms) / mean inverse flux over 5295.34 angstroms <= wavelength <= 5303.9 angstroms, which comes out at 0.97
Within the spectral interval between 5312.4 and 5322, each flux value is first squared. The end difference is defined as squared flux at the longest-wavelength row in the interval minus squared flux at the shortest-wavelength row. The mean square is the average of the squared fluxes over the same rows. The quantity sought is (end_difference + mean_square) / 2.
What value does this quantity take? 0.149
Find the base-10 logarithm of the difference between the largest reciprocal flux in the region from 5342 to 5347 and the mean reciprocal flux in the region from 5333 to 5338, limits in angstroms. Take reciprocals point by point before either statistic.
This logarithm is -1.1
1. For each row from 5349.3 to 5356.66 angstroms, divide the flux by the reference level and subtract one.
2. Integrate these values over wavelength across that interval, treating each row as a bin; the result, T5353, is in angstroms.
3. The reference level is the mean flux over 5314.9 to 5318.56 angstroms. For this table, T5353 0.14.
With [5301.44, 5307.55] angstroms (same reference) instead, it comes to 0.62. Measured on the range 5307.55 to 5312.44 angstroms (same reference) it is 0.10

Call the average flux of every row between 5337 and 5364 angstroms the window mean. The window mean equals 0.580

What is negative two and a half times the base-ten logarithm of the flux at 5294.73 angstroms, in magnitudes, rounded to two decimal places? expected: 0.66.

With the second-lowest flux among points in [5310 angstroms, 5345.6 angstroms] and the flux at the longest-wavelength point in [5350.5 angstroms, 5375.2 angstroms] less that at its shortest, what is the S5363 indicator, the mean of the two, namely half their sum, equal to 0.212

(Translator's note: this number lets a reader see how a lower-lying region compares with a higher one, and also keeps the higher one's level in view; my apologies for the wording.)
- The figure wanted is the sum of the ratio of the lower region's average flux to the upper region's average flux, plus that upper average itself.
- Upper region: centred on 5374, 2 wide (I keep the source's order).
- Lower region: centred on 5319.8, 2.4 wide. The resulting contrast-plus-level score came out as 1.64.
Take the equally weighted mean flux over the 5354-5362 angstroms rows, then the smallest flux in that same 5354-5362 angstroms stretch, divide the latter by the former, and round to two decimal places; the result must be 0.92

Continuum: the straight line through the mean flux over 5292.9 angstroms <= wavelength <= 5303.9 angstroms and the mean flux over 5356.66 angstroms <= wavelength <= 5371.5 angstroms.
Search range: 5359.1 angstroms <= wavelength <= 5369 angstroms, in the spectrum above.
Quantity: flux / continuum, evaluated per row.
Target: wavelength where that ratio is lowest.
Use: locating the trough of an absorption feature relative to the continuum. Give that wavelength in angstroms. 5368.39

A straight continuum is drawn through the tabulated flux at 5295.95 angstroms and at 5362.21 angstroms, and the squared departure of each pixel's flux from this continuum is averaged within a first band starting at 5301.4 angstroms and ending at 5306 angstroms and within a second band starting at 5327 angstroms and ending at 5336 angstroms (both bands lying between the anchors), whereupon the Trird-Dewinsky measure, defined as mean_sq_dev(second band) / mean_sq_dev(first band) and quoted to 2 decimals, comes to 0.38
